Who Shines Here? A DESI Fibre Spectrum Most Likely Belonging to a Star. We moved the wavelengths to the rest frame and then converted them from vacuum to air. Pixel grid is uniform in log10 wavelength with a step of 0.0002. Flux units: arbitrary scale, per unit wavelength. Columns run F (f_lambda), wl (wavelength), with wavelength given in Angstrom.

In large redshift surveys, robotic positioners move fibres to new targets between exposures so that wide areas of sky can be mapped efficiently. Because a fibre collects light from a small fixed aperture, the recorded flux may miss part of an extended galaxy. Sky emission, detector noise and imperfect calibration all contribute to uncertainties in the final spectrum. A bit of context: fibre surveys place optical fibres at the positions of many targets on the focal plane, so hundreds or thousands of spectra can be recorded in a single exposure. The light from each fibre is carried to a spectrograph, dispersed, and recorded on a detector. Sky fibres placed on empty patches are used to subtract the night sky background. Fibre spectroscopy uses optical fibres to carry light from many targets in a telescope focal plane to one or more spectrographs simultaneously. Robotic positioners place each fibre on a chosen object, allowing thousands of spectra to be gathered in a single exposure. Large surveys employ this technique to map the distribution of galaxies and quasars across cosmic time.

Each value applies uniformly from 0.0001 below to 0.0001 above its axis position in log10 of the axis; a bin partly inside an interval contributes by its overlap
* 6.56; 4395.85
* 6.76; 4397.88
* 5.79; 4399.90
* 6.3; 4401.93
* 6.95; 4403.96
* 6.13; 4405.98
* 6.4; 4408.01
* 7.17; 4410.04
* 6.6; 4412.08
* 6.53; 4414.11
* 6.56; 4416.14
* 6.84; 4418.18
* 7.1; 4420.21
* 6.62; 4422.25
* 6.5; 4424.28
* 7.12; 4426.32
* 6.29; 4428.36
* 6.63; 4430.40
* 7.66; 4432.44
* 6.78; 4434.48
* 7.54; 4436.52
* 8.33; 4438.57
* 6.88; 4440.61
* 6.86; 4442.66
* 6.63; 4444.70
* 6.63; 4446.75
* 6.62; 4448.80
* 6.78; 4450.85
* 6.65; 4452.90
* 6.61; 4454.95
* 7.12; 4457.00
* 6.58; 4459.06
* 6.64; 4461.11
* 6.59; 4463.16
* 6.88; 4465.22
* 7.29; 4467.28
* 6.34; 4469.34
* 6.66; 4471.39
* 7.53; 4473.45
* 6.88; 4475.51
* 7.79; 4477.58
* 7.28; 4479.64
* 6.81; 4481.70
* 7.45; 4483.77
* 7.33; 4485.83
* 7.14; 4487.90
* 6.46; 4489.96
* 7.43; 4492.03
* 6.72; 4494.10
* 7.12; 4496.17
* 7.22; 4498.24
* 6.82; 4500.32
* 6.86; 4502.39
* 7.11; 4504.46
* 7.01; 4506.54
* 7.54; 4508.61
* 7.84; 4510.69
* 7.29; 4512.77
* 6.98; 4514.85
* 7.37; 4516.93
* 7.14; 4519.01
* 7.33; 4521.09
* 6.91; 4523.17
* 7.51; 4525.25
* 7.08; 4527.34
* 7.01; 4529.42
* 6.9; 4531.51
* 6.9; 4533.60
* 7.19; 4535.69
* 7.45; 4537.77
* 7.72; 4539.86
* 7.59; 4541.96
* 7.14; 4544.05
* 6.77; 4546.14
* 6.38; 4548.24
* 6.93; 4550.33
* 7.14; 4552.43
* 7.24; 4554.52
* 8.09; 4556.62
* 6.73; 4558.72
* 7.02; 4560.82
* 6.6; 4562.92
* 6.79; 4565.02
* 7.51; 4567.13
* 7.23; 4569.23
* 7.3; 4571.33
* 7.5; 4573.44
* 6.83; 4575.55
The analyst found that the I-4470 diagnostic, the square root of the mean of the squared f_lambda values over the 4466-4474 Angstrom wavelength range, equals 6.97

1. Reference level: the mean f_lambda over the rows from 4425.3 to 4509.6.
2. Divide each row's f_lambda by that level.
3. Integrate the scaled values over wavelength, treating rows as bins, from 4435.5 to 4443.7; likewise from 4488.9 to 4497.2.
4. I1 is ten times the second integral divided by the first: 9.5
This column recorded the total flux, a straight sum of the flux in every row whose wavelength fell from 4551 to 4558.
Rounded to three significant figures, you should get 22.5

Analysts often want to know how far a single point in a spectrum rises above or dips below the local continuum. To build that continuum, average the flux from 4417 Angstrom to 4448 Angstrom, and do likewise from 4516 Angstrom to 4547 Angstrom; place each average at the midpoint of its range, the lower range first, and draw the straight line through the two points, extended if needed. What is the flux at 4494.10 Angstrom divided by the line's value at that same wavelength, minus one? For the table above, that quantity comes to -0.0549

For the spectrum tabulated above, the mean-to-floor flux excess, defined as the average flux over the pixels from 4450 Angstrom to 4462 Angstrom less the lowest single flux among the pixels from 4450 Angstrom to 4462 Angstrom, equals 0.2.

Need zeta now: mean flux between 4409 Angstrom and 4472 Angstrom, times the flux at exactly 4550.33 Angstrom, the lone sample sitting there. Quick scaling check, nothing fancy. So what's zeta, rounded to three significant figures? 47.4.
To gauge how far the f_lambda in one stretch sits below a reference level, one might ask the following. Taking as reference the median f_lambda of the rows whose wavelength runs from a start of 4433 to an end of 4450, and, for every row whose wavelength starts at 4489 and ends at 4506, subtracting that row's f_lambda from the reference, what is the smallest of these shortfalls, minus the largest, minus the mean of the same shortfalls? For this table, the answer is -0.82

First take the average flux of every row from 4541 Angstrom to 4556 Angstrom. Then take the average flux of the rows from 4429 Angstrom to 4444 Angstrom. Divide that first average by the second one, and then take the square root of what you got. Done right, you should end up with 0.99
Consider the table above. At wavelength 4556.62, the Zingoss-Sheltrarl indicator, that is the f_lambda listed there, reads 8.09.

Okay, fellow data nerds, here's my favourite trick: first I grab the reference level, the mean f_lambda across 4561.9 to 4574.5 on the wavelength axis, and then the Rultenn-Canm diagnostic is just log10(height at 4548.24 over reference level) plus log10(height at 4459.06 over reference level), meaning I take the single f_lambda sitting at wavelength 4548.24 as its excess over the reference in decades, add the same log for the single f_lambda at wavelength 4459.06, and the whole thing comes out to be -0.086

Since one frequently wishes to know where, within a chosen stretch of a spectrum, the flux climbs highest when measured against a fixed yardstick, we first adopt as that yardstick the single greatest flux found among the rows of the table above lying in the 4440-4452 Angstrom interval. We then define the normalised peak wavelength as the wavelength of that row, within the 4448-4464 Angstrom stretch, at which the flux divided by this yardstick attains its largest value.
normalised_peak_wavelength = 4457.00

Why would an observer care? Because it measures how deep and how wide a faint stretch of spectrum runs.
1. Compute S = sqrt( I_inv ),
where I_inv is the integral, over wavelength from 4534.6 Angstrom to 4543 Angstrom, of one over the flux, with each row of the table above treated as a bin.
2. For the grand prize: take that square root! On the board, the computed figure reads 1.06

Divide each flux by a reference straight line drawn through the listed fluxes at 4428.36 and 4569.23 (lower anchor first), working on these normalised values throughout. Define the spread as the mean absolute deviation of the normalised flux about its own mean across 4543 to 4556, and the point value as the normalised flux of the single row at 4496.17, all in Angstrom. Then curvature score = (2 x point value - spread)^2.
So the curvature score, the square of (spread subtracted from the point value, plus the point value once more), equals 4.3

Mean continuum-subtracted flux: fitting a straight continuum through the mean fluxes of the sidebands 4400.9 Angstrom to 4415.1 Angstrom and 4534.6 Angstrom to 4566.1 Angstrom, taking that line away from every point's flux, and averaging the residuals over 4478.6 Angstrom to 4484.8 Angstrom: 0.32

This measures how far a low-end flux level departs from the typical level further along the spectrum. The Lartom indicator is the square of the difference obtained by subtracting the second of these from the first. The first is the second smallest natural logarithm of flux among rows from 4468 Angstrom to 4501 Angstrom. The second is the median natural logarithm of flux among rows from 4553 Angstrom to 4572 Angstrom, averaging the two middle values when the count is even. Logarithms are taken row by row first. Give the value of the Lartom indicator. 0.0127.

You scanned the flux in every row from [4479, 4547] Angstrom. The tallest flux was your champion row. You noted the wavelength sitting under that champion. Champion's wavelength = 4510.69 Angstrom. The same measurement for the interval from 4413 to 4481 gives 4438.57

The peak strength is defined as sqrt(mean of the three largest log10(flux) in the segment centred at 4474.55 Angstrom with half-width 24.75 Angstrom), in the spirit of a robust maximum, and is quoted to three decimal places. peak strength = 0.938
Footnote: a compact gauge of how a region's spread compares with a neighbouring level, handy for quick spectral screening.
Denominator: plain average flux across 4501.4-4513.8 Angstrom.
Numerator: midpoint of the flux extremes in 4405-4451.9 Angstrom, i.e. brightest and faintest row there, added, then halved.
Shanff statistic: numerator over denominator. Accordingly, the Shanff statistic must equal 0.99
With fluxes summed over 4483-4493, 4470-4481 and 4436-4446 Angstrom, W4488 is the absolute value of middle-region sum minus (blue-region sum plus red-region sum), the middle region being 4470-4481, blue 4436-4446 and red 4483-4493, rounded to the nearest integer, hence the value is 36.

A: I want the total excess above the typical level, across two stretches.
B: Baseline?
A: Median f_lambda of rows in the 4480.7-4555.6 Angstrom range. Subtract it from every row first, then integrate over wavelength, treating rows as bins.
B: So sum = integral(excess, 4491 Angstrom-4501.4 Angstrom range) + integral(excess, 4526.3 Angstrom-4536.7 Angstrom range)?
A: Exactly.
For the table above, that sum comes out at -2.1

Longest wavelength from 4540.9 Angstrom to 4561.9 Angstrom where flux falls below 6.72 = 4548.24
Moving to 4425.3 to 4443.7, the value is 4430.40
